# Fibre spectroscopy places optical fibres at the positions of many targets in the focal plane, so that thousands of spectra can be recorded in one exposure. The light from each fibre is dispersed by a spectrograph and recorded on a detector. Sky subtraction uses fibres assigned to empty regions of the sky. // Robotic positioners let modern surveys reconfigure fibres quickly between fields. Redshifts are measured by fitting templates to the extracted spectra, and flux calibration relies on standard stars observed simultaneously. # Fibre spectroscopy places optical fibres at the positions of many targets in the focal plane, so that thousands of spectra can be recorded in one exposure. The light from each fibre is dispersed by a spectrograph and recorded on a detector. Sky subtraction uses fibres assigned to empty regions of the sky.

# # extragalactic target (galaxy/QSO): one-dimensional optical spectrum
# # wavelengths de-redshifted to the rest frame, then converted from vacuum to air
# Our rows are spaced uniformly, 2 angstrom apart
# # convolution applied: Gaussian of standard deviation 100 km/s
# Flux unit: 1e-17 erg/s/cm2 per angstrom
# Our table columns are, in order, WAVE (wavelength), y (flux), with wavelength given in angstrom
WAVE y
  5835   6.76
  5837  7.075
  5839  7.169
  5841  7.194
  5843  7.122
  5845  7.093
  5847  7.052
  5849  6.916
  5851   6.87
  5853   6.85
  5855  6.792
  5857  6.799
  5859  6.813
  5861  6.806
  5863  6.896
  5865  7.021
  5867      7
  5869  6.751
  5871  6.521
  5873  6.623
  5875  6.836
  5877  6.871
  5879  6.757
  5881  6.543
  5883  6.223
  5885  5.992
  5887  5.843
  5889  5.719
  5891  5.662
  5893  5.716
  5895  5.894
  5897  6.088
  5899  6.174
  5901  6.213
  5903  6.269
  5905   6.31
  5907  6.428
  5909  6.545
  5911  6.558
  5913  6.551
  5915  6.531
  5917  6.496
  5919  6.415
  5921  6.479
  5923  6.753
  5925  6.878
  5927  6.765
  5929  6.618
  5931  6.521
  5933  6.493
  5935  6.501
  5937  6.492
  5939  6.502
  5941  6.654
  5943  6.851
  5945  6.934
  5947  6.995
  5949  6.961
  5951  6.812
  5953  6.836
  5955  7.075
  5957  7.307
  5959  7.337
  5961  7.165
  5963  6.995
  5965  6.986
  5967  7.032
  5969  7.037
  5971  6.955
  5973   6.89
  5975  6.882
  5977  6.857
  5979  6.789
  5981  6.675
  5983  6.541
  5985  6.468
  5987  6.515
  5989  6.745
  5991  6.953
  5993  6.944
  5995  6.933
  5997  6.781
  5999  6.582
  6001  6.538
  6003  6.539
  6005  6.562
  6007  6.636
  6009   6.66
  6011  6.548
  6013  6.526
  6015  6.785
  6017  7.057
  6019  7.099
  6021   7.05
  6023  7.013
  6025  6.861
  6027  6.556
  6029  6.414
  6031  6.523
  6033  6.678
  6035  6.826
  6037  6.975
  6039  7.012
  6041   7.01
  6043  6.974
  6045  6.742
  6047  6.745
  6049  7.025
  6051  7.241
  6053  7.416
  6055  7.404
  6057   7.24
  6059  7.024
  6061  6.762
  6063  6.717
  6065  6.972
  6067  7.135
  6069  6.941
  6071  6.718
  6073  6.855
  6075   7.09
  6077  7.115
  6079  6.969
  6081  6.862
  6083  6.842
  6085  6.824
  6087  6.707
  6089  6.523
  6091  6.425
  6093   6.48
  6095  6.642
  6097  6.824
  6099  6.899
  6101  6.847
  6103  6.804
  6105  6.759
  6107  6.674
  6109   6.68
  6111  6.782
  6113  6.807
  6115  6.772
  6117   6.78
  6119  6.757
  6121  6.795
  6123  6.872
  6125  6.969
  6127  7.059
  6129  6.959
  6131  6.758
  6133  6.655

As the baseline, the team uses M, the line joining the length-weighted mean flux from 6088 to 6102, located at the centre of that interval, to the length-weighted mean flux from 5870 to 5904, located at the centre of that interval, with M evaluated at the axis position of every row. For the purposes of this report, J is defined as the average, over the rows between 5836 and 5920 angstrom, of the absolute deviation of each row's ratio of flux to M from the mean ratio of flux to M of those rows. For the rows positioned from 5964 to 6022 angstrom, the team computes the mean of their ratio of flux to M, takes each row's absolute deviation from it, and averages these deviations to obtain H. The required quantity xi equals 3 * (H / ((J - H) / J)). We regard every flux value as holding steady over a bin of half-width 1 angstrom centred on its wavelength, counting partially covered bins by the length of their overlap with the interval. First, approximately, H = 0.030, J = 0.063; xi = 0.2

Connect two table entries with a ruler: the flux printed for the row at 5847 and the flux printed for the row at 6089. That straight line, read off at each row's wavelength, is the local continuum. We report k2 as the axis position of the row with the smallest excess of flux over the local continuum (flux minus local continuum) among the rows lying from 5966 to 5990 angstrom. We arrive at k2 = 5985 angstrom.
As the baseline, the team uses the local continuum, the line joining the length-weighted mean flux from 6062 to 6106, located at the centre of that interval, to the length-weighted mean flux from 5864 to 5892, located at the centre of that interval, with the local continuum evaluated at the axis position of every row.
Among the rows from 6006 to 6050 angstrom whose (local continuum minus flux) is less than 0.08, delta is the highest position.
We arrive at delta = 6049 angstrom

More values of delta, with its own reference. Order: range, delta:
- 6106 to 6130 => 6129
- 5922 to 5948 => 5947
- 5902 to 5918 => 5917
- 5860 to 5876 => 5875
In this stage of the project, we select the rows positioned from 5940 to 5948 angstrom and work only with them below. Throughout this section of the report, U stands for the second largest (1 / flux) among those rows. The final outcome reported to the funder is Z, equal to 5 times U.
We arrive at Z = 0.730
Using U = 0.146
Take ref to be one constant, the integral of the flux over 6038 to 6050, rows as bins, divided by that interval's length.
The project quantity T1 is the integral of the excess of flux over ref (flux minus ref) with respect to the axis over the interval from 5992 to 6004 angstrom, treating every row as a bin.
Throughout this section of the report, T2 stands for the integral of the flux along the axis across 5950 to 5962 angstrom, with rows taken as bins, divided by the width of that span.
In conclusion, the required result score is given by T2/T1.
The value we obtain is -3.0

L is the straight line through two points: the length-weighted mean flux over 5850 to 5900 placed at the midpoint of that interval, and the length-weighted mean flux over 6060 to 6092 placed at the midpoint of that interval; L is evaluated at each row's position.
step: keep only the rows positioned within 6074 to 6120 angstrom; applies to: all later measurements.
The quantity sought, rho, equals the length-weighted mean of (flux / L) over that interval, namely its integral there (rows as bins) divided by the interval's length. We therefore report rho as 0.99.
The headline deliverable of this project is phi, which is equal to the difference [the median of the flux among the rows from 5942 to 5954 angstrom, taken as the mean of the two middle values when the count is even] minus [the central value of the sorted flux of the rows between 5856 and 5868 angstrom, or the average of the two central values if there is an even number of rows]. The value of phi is 0.04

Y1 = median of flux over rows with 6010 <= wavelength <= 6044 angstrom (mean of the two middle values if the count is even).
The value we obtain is 6.86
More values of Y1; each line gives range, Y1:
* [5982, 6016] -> 6.58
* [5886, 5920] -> 6.27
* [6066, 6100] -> 6.84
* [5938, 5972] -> 6.99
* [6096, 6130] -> 6.80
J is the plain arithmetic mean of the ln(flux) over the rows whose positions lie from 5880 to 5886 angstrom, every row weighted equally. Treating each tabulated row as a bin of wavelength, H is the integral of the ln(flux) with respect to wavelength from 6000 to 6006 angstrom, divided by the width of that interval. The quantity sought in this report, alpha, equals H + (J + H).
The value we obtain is 5.59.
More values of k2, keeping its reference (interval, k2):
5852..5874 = 5871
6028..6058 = 6029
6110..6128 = 6119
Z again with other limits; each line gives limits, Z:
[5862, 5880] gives 0.755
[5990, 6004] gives 0.765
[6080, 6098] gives 0.772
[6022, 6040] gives 0.767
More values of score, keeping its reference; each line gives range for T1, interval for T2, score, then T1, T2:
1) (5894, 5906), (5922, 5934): -0.7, -9.1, 6.67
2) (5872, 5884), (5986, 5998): -2.1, -3.3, 6.81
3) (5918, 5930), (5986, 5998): -2.1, -3.2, 6.81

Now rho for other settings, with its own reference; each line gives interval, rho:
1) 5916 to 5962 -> 1.03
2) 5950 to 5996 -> 1.04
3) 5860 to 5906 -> 0.98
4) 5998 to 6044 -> 1.00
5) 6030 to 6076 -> 1.02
